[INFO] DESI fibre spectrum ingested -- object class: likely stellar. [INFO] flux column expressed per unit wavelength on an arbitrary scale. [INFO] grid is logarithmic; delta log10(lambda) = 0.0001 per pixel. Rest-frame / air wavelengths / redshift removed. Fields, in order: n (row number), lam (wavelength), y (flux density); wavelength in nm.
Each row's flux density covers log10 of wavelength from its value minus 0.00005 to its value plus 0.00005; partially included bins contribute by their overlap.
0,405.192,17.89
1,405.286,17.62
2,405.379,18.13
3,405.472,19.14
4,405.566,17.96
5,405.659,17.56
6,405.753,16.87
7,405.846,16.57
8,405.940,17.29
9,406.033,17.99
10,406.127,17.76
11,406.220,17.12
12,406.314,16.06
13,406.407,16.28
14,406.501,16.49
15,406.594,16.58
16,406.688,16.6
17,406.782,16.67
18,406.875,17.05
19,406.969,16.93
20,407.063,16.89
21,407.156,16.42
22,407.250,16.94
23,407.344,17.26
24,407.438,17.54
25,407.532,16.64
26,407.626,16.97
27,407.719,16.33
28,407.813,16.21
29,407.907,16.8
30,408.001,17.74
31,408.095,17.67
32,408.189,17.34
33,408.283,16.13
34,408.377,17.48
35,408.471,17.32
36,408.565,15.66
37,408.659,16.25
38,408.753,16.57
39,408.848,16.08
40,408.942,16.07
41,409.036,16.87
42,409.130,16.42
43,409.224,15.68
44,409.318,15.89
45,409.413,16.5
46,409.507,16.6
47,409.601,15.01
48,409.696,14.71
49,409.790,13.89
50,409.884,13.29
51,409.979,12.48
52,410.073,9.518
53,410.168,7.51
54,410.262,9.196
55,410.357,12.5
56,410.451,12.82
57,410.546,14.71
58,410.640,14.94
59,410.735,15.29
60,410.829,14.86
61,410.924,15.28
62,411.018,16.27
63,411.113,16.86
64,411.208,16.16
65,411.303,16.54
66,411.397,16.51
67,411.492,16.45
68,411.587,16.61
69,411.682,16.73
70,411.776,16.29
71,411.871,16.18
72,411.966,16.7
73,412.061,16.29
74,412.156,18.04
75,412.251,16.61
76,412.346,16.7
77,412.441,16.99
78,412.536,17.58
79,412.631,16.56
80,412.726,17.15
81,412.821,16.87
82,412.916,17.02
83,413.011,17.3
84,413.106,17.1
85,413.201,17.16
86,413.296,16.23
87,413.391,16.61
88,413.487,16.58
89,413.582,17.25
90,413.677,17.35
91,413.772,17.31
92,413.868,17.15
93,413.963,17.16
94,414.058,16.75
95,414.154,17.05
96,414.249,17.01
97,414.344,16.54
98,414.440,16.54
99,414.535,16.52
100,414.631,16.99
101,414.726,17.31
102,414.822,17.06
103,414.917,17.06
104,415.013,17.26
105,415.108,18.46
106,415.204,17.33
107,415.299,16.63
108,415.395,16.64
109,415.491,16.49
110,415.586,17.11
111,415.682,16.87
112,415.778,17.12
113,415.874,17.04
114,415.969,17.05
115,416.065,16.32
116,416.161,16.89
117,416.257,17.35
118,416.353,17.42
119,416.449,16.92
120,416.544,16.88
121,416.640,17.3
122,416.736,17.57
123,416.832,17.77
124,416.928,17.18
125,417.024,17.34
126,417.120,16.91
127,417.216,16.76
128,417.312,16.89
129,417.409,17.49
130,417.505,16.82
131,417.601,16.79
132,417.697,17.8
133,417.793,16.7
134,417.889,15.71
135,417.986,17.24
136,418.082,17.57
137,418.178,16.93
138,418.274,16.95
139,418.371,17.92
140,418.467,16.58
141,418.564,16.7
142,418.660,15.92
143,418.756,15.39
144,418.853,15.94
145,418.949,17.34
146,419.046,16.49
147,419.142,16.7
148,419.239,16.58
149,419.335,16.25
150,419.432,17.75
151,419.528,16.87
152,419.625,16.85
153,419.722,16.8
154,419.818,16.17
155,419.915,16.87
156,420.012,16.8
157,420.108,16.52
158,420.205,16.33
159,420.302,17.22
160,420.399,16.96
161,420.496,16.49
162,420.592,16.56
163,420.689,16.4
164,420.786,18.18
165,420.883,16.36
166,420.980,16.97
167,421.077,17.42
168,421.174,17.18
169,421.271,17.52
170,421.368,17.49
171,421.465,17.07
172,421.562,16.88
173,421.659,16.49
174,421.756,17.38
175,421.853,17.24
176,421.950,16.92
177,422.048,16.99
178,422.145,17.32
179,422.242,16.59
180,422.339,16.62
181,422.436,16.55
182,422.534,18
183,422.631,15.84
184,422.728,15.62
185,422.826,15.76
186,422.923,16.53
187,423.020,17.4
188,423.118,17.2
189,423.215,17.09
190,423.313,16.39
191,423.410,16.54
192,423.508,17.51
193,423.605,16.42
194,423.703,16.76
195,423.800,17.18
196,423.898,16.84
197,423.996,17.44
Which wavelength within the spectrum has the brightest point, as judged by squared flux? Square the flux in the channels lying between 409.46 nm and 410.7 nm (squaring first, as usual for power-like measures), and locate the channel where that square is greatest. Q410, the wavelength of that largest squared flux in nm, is 409.507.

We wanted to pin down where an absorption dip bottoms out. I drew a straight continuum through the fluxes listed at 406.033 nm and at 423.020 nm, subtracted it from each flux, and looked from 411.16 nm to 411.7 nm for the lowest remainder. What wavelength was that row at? 411.208 nm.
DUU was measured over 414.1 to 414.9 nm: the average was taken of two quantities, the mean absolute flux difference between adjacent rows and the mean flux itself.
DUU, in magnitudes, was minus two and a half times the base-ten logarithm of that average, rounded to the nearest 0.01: -2.33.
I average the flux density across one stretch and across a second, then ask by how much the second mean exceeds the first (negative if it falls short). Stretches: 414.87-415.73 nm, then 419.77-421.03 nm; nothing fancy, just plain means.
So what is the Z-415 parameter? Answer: -0.3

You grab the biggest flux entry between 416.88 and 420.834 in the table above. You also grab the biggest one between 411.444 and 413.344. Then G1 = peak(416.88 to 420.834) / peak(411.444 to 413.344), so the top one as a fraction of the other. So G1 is 1.01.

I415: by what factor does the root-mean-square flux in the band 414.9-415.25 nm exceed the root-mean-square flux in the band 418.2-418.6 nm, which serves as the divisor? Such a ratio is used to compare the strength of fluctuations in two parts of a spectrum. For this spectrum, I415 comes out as 1.03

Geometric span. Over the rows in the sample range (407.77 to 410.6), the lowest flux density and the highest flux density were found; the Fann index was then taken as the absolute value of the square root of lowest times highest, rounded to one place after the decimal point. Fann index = 11.5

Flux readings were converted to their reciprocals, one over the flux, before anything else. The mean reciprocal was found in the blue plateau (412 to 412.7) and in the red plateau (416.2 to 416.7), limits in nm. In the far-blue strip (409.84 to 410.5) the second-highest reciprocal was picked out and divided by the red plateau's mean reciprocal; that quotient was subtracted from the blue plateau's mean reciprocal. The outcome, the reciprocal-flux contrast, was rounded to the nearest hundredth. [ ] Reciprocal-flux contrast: -1.81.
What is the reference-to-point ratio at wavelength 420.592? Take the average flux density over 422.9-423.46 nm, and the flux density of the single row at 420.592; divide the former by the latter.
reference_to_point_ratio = 1.018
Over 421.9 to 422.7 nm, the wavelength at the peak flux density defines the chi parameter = 422.534 nm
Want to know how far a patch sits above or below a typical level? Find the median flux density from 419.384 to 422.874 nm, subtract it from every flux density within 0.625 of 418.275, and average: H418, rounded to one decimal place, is -0.2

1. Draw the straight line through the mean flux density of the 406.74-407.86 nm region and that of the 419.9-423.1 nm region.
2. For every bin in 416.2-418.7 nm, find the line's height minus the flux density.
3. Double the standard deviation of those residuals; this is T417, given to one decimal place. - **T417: 1.0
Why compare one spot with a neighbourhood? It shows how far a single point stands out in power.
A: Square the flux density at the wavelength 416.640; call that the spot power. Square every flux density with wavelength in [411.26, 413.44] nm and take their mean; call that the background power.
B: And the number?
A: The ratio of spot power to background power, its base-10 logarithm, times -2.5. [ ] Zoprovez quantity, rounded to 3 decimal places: -0.064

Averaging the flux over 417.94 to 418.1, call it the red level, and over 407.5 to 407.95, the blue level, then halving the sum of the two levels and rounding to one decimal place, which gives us 17.0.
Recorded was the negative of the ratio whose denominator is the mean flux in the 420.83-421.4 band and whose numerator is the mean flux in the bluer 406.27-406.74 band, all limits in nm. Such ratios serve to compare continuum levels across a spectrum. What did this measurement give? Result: -0.96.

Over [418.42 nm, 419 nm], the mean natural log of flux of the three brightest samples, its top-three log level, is 2.83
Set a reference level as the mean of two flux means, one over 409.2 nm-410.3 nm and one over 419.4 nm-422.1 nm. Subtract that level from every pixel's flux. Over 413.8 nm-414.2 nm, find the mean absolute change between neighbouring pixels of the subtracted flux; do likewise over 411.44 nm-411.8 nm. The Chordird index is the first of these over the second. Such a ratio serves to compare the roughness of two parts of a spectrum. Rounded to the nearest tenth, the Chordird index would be 1.0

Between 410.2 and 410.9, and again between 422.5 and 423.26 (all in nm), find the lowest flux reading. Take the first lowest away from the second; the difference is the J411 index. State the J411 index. 6.4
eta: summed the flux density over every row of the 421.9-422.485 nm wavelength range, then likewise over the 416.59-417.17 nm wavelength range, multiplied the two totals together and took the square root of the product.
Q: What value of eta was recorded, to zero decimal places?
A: 103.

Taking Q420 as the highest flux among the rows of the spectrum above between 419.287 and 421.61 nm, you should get 18.18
